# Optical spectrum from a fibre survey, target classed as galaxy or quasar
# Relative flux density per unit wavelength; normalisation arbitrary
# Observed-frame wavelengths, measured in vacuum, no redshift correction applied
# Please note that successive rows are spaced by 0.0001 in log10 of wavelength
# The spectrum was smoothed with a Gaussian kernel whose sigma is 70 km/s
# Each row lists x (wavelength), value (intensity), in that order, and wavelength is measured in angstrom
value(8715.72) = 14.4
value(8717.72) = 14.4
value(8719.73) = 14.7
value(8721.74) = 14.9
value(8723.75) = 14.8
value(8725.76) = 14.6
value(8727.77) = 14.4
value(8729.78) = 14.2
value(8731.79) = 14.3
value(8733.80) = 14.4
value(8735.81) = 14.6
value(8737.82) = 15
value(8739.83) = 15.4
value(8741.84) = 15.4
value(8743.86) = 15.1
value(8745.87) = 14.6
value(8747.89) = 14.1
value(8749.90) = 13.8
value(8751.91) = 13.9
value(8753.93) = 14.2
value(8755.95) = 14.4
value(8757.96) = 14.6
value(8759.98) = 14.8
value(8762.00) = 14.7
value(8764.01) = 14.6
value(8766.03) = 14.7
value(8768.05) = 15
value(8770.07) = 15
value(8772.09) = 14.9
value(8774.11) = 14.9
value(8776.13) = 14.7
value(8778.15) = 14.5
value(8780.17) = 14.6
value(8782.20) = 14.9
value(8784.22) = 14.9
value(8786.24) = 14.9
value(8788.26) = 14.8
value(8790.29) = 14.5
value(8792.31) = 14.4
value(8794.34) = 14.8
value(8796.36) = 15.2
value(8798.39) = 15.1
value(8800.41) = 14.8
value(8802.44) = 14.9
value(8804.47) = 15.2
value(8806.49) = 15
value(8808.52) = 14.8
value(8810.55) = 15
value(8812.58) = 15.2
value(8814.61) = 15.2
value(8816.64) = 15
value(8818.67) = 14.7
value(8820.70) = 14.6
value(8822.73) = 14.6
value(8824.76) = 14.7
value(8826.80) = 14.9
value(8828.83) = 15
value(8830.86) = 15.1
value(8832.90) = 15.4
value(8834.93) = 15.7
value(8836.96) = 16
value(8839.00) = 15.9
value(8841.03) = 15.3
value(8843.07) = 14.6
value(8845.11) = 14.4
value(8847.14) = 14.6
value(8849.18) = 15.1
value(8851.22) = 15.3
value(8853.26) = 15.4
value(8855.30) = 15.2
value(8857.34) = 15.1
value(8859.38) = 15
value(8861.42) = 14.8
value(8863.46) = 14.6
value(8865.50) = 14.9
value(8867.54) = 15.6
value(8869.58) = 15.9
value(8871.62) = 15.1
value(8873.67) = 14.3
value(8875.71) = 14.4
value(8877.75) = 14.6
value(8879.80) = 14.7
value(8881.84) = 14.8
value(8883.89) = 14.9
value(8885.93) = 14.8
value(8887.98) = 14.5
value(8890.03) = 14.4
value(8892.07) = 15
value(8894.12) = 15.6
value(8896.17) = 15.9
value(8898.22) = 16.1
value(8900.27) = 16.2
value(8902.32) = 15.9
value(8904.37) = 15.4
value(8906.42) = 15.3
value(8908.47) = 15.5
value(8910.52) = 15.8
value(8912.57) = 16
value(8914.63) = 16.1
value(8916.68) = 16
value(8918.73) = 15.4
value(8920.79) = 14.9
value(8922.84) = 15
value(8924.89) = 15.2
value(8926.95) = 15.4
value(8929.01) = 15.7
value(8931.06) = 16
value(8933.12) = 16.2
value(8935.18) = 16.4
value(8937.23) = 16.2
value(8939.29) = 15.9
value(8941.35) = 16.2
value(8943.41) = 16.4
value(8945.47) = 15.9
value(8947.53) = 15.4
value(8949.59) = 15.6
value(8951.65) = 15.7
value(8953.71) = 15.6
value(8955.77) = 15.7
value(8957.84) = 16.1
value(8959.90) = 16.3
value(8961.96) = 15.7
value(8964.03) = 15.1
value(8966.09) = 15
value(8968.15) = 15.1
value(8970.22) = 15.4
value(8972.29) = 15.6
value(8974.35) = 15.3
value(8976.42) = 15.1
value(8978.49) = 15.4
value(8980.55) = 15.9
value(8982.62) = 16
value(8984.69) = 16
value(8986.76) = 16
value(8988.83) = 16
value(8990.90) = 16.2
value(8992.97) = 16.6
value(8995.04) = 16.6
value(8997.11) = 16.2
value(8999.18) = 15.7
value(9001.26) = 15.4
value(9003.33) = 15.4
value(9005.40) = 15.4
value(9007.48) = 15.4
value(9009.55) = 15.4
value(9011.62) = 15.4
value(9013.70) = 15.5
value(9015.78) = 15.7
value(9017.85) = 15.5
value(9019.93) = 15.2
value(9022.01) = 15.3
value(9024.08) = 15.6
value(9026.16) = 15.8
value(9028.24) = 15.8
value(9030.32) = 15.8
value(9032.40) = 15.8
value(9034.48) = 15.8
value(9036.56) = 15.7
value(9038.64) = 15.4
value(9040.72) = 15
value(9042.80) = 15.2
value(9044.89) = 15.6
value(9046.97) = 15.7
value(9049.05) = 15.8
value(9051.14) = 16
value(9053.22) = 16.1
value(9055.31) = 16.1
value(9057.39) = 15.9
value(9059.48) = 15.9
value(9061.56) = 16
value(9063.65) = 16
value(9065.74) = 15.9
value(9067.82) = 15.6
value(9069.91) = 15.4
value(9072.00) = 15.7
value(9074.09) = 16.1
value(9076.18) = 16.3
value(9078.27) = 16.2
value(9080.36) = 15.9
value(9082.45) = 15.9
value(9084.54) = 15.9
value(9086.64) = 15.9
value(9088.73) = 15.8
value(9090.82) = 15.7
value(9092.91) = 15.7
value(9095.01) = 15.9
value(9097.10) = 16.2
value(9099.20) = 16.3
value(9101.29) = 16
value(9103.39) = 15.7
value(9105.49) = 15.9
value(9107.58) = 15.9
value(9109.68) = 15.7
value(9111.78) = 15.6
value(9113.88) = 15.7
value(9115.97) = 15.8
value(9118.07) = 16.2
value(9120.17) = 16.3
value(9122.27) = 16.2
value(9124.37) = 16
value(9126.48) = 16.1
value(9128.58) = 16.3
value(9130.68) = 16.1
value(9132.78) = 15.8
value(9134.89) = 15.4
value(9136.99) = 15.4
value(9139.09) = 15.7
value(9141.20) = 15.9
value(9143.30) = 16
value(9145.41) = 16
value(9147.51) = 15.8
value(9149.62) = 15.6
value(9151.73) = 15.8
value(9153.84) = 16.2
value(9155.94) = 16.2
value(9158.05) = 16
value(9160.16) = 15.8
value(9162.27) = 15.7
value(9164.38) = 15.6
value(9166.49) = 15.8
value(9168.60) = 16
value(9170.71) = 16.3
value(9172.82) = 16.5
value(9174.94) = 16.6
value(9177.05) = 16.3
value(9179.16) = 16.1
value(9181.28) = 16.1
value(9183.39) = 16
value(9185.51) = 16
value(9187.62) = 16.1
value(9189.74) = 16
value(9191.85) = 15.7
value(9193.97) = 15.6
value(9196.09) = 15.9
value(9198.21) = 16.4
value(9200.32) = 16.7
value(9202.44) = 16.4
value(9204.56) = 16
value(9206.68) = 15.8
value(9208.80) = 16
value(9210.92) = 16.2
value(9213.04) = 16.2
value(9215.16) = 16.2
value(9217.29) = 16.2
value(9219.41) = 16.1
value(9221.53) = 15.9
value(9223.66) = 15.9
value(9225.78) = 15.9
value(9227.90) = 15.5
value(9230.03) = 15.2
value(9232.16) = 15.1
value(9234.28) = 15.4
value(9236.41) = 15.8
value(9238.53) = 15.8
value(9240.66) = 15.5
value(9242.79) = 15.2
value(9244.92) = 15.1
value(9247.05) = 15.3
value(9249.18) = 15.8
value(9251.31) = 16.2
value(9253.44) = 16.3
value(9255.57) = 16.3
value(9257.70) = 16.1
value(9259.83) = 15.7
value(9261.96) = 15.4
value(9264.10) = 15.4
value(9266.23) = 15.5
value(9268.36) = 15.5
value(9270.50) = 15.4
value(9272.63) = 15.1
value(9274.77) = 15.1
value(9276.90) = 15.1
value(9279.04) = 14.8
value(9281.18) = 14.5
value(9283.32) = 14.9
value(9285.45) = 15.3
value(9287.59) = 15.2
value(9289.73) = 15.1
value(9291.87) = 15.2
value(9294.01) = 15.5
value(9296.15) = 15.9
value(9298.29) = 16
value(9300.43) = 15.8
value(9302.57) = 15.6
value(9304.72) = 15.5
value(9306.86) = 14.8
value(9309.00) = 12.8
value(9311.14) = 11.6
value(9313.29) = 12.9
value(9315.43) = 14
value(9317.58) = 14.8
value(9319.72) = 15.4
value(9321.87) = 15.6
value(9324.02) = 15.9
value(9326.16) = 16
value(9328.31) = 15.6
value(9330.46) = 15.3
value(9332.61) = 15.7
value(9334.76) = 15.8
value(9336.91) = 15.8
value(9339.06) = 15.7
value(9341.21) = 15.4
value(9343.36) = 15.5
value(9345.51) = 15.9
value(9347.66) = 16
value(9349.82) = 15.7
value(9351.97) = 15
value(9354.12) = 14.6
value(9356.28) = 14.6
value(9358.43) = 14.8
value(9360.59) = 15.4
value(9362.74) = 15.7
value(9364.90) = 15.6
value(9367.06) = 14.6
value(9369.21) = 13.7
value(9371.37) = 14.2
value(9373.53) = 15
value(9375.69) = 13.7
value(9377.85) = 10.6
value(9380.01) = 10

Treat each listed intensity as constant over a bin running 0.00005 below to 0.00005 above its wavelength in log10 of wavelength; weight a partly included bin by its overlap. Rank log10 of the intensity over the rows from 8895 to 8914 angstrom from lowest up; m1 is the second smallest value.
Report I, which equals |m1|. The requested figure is 1.19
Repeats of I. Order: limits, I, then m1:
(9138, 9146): 1.20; 1.201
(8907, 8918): 1.20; 1.199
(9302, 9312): 1.11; 1.107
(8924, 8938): 1.19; 1.188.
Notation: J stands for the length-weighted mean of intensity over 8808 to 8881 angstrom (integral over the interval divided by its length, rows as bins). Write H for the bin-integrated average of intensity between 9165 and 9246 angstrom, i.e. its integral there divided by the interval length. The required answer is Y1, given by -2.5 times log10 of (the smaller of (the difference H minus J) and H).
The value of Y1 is 0.1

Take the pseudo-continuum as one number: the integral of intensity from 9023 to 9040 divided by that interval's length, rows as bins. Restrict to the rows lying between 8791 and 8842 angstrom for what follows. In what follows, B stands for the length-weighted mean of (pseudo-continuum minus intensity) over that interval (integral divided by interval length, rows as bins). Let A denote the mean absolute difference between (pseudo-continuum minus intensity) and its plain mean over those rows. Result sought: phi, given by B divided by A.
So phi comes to 2.2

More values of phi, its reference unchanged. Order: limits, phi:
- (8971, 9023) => 0.0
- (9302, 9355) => 0.8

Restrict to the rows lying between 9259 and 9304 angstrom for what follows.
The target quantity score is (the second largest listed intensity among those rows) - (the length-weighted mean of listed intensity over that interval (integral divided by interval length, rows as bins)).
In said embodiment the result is 0.6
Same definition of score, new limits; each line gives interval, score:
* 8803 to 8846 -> 0.8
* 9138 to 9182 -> 0.5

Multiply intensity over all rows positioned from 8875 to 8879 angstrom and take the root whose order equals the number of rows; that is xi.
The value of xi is 14.5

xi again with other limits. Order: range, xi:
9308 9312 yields 12.2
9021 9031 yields 15.7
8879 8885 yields 14.8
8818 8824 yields 14.6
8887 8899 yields 15.2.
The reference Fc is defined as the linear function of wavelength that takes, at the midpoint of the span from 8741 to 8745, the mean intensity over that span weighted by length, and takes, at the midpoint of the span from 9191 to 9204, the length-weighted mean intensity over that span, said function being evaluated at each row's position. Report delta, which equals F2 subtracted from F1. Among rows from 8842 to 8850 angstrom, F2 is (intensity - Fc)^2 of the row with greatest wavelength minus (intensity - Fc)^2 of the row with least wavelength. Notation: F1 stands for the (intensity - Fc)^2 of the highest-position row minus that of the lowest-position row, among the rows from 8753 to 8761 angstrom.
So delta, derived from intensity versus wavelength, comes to -0.3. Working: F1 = -0.87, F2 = -0.6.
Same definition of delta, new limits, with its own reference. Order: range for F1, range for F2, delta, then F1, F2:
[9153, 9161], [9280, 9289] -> 2.0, 0.03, -2.0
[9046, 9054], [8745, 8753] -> -1.3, 0.06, 1.4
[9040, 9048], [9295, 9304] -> -1.0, -0.63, 0.4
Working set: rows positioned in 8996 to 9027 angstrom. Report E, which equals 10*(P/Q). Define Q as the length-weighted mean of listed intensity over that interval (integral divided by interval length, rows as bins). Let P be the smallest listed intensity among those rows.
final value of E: 9.79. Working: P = 15.2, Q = 15.5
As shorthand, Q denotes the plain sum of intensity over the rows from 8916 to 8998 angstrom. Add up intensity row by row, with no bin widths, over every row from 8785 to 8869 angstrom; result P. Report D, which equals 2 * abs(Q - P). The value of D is 30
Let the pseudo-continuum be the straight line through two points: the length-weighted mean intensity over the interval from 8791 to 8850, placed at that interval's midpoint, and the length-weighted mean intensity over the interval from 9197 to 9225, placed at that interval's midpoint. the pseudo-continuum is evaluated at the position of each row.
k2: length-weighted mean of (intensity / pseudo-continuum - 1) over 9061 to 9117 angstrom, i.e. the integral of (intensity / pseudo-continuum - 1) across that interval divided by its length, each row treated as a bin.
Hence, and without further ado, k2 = 0.005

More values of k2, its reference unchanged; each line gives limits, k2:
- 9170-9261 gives -0.014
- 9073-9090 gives 0.014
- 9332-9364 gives -0.067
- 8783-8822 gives -0.004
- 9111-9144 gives 0.000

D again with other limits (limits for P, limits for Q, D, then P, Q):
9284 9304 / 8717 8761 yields 362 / 140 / 321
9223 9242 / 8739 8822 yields 931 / 140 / 606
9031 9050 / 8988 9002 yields 55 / 140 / 113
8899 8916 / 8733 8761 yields 156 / 126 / 204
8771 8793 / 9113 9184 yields 763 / 162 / 543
